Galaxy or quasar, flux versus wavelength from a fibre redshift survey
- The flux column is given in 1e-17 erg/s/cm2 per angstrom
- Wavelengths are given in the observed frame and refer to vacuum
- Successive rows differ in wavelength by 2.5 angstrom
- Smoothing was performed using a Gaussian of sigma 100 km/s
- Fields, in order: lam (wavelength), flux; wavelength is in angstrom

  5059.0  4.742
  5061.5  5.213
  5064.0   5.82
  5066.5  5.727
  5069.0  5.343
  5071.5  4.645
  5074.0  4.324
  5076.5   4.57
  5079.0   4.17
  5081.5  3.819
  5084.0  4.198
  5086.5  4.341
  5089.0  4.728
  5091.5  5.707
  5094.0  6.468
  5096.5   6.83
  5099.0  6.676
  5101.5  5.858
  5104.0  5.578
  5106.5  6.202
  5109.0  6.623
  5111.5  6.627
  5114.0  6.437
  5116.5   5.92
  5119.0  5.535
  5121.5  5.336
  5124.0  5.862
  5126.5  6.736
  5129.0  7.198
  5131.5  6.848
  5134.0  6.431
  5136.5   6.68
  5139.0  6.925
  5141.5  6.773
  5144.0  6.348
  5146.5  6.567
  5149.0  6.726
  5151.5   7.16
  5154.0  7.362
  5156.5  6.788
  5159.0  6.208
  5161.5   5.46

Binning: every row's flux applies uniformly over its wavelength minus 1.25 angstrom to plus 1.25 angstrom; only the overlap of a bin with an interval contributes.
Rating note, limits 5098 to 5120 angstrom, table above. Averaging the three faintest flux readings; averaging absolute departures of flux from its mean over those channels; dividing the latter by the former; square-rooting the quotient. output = 0.26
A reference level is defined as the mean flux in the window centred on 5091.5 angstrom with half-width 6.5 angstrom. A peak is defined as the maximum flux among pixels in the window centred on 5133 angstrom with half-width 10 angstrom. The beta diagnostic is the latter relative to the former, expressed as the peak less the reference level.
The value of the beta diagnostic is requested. 1.6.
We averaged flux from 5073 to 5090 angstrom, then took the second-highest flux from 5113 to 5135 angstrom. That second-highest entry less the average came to 2.5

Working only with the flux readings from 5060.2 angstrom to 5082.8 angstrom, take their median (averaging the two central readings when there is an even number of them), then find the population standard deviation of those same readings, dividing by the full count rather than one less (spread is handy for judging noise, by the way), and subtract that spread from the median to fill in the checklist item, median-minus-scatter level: 3.98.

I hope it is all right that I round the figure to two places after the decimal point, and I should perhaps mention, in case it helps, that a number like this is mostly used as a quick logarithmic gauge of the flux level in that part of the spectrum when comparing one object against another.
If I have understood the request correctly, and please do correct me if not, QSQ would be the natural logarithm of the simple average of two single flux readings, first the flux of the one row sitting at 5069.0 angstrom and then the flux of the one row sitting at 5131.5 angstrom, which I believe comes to 1.81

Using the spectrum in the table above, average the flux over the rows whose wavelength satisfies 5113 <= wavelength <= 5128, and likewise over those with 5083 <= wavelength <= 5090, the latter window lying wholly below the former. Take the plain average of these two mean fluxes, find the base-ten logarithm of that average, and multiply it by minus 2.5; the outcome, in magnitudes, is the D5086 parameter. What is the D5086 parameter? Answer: -1.79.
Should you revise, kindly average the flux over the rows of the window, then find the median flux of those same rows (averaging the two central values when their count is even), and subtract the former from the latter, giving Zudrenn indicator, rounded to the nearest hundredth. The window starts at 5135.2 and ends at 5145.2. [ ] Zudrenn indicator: 0.04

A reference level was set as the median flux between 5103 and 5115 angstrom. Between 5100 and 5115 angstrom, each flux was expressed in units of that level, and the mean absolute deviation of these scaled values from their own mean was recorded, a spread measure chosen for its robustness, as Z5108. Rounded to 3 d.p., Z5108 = 0.053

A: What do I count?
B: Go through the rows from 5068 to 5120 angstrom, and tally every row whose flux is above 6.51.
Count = 4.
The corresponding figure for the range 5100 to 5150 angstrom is 10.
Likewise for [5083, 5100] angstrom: 2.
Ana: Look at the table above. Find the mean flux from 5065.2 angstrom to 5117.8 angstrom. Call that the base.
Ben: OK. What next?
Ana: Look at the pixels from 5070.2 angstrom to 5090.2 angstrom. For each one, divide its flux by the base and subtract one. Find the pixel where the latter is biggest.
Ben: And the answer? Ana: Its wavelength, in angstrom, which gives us 5089.0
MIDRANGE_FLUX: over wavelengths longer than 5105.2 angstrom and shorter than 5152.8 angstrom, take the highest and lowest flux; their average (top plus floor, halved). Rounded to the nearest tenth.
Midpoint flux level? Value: 6.3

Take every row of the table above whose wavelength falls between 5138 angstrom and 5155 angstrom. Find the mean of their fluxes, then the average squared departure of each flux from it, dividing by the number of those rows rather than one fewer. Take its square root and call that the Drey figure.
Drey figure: 0.320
